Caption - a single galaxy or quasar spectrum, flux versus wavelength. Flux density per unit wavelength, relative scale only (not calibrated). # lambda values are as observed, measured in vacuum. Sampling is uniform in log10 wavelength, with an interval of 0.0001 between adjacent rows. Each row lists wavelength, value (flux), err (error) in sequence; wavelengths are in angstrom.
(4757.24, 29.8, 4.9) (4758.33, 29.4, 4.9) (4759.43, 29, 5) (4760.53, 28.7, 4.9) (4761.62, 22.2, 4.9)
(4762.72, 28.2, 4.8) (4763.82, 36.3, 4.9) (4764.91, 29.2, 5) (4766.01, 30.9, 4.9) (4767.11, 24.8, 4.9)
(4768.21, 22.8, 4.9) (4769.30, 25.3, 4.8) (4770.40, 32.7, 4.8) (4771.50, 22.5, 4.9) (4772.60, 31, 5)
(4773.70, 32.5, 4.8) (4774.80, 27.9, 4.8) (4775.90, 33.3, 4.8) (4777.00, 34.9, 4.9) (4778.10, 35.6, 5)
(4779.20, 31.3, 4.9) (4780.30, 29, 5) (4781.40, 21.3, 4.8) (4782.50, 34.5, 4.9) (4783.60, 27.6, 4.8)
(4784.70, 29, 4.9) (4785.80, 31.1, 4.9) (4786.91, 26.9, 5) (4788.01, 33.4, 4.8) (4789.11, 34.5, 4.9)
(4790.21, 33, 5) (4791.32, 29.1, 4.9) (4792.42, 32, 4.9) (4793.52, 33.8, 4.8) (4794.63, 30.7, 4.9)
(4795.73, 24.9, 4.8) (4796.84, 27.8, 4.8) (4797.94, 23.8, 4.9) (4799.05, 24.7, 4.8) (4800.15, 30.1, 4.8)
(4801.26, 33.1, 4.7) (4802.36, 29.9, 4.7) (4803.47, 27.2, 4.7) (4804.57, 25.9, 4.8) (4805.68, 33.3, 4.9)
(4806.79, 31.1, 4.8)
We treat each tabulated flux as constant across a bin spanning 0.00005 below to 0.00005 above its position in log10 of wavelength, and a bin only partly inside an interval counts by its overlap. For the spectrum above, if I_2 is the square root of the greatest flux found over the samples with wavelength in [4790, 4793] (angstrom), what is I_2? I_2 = 5.7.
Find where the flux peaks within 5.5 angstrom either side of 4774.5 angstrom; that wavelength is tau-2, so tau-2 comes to 4778.10 angstrom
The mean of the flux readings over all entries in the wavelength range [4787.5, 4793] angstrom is 32.4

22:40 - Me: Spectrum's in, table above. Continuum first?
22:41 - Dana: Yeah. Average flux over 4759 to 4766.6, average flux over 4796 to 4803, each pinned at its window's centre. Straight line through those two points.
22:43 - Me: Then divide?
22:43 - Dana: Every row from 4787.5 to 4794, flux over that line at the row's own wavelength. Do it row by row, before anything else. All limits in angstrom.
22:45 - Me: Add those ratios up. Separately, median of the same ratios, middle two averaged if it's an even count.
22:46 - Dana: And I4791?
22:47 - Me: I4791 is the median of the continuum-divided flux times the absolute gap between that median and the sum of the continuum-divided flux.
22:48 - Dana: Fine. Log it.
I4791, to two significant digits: 6.7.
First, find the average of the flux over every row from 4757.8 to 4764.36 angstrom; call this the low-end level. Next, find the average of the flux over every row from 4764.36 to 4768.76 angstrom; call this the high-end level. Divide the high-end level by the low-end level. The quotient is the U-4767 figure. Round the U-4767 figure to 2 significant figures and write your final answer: 0.93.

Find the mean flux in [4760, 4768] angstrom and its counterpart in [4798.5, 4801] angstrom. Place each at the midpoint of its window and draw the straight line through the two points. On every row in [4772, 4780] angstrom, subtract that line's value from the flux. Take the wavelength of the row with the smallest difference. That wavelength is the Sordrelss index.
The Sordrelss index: 4774.80 angstrom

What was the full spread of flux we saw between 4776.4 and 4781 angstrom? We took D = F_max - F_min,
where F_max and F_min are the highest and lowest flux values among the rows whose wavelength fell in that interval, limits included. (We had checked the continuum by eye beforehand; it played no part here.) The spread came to 6.6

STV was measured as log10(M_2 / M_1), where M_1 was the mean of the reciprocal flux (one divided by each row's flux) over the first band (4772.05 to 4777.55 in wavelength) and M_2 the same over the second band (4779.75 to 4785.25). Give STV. 0.06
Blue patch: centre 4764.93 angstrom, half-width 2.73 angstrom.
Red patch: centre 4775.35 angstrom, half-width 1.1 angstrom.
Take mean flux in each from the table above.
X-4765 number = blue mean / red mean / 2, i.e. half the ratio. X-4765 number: 0.49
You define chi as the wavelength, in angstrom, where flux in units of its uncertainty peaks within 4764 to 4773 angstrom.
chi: 4770.40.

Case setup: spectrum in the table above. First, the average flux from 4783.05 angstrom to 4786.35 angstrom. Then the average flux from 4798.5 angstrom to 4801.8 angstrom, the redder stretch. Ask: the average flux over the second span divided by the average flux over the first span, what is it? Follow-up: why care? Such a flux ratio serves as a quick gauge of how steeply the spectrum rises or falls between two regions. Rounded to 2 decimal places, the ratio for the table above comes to 1.00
